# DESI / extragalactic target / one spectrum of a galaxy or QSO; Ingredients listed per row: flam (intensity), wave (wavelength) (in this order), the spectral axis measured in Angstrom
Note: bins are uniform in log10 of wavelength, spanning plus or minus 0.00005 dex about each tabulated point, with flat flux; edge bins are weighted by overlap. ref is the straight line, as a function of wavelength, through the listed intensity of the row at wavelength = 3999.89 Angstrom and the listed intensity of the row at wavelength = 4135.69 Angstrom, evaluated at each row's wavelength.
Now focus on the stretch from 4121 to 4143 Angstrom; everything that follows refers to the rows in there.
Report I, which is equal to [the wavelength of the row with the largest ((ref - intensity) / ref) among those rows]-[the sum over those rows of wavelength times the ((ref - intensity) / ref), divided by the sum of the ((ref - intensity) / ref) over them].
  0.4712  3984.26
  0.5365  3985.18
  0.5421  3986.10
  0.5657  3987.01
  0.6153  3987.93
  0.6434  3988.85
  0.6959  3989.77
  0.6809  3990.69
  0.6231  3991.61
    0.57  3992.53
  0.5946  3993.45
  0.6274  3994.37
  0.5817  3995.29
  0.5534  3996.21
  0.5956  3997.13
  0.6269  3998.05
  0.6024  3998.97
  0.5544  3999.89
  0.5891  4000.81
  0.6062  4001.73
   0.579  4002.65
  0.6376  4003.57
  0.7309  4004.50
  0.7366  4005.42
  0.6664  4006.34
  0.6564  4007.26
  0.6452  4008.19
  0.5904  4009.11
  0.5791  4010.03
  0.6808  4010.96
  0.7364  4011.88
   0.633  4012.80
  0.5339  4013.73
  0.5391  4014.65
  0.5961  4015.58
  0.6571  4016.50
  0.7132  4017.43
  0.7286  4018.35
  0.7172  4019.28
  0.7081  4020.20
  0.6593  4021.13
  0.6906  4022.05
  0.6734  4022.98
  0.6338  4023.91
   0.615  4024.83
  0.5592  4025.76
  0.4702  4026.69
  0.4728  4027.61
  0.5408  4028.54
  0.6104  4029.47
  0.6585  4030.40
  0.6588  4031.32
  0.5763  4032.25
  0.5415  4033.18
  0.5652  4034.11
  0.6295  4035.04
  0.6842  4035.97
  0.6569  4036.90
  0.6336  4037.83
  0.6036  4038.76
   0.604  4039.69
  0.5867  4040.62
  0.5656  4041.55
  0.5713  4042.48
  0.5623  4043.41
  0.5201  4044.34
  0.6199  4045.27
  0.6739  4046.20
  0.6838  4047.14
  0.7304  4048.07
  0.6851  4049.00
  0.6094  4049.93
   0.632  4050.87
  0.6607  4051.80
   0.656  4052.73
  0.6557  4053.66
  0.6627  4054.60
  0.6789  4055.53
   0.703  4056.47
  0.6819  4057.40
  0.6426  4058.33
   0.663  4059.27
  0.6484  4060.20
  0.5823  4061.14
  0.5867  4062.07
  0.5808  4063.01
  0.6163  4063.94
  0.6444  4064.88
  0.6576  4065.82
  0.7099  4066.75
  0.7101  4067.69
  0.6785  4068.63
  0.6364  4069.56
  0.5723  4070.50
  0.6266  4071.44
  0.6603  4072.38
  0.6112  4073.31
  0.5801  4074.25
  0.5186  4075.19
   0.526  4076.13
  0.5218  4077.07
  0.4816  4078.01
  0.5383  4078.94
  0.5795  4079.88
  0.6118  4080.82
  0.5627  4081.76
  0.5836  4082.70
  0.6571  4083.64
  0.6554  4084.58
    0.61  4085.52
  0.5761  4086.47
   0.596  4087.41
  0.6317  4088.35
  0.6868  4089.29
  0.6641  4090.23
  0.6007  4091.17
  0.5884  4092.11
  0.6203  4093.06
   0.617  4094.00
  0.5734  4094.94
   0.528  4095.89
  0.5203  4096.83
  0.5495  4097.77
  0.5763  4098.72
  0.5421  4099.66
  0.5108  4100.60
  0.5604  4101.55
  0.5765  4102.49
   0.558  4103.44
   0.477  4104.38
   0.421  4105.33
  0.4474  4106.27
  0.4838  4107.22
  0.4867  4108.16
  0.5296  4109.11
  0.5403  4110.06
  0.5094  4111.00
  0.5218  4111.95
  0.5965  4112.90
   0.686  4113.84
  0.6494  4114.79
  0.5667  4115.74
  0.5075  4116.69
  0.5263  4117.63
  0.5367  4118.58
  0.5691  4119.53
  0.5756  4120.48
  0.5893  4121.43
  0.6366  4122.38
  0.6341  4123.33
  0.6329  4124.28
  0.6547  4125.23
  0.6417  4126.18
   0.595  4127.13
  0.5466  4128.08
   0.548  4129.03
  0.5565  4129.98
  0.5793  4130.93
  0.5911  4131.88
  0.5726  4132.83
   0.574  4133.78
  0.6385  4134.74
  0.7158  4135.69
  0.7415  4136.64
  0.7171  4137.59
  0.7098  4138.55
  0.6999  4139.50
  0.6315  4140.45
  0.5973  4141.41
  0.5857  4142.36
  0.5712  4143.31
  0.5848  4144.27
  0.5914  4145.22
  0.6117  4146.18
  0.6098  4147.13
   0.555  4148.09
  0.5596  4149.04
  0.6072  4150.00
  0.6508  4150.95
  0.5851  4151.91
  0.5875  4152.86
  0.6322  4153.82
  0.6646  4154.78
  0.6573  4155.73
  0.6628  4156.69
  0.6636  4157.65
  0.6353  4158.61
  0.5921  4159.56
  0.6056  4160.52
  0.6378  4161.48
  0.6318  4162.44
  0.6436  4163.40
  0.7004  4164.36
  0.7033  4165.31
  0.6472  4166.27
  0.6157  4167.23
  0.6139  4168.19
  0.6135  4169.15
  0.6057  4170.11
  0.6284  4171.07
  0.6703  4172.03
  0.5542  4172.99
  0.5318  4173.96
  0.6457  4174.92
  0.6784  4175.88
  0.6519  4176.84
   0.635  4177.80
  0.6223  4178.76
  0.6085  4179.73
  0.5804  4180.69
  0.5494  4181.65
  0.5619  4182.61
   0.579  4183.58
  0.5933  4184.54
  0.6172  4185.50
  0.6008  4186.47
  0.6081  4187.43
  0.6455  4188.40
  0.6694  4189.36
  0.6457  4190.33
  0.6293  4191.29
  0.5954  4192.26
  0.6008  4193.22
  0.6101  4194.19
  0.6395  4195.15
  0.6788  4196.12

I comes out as -3.0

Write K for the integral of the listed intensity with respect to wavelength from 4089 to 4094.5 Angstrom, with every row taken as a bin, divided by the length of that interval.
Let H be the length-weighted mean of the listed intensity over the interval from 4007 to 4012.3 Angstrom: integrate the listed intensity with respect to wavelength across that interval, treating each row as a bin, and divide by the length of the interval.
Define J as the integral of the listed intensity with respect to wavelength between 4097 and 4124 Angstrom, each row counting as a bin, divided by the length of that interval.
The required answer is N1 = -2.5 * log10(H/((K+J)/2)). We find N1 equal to -0.102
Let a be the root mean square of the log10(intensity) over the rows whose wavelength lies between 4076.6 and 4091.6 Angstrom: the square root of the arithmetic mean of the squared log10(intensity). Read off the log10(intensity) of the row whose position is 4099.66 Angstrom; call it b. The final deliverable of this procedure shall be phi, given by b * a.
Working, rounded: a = 0.23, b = -0.27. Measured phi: -0.061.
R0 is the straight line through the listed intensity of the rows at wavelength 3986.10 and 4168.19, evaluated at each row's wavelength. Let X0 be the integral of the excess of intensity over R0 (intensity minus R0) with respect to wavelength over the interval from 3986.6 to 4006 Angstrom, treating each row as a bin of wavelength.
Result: 1.4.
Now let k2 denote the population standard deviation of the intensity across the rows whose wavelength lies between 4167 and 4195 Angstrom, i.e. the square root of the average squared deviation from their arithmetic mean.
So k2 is 0.036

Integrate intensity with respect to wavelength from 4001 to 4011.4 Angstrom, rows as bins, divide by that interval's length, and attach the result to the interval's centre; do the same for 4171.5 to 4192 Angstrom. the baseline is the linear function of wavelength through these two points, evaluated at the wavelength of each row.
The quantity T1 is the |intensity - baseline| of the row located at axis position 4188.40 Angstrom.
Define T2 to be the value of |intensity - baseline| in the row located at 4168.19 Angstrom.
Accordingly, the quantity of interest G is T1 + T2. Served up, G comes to 0.04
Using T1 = 0.034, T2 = 0.001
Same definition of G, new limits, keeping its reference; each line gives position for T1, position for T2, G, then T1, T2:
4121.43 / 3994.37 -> 0.05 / 0.034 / 0.019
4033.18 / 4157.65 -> 0.14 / 0.098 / 0.046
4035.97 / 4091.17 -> 0.07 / 0.045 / 0.028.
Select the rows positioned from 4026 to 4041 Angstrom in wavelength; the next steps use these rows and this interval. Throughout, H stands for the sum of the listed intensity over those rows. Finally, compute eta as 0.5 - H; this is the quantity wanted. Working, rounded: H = 9.5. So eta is -8.99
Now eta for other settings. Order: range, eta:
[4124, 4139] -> -9.52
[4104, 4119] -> -7.99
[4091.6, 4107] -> -8.17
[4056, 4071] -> -9.81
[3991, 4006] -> -9.31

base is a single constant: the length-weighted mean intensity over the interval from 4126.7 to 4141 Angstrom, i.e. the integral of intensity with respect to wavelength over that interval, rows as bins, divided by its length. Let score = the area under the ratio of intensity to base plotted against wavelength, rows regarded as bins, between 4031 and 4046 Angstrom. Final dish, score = 14 Angstrom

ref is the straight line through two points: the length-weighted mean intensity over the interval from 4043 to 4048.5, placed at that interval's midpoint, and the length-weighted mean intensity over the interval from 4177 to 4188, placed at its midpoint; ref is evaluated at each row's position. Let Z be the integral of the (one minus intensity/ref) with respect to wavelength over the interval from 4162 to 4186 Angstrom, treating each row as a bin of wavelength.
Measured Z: -0.8 Angstrom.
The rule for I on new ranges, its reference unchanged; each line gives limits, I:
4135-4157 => 0.0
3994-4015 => 9.1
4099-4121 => -4.1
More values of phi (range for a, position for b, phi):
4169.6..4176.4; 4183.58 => -0.051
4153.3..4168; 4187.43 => -0.041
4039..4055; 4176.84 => -0.038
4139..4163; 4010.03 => -0.050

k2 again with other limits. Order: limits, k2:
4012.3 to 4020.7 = 0.072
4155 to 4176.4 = 0.041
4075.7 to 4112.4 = 0.060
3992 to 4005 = 0.043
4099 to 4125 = 0.062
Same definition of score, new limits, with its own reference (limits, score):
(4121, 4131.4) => 10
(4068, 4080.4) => 11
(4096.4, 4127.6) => 28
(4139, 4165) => 26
